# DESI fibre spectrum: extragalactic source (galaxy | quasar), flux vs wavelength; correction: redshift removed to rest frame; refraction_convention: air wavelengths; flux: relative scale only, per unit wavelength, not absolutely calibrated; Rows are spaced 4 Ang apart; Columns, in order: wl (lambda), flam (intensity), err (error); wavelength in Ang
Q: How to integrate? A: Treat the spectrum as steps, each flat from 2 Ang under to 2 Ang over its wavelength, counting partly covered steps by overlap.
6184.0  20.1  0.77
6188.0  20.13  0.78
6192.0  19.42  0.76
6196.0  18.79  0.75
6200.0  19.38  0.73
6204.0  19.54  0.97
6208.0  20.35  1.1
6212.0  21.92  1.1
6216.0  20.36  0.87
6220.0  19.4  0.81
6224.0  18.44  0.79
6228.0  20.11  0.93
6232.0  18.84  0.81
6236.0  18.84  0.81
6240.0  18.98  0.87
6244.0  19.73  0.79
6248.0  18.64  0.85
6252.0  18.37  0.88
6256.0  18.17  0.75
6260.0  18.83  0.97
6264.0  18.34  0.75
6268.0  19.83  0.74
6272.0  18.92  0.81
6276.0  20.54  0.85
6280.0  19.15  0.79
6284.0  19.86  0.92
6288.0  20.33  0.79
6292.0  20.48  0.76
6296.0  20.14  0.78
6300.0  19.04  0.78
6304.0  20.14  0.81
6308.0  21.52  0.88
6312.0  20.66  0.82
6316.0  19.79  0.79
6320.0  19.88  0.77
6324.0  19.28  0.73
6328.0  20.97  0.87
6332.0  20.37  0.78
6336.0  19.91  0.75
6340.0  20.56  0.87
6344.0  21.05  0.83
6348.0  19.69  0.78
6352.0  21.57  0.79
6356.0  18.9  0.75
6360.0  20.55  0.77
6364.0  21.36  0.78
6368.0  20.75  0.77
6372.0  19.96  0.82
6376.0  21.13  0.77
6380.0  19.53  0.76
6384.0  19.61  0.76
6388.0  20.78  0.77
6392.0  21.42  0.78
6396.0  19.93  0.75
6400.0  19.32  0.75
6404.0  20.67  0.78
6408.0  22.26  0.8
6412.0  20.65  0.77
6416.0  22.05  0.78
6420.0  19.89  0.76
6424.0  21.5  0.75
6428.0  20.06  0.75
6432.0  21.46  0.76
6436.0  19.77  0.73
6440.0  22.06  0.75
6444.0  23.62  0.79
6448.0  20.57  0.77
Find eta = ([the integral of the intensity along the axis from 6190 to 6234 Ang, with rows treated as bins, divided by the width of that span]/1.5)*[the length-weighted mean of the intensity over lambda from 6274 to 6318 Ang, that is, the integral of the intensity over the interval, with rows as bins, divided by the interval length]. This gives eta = 264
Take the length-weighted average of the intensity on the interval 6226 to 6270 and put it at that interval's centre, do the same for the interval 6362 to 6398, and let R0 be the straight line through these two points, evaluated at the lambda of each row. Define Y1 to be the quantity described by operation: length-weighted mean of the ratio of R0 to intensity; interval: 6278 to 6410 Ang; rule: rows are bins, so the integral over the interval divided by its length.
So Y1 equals 0.990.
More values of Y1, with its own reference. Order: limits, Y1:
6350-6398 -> 1.000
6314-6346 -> 0.986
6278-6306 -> 0.981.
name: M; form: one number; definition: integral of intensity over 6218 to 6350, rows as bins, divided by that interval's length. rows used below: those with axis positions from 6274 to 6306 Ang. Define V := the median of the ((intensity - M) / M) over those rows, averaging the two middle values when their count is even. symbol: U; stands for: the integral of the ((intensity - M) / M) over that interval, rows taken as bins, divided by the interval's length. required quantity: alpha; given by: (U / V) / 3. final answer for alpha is 0.208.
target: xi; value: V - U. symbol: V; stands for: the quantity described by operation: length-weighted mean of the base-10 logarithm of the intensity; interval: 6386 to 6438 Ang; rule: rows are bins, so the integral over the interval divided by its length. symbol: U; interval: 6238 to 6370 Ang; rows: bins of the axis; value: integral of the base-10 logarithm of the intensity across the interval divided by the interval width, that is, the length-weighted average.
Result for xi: 0.019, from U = 1.30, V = 1.32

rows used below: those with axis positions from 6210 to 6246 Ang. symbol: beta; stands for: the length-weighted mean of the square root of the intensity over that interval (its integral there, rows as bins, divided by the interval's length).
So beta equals 4.43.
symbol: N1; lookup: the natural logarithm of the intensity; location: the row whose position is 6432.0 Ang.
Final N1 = 3.07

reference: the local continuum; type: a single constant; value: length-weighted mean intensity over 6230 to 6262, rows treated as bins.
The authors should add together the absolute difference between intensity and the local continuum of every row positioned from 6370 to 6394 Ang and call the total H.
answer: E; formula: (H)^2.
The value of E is 93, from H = 10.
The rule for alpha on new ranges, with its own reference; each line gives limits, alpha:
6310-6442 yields 0.321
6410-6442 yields 0.303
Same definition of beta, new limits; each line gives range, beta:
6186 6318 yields 4.43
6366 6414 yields 4.53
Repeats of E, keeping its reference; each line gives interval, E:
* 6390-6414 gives 131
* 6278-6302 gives 38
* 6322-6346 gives 87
